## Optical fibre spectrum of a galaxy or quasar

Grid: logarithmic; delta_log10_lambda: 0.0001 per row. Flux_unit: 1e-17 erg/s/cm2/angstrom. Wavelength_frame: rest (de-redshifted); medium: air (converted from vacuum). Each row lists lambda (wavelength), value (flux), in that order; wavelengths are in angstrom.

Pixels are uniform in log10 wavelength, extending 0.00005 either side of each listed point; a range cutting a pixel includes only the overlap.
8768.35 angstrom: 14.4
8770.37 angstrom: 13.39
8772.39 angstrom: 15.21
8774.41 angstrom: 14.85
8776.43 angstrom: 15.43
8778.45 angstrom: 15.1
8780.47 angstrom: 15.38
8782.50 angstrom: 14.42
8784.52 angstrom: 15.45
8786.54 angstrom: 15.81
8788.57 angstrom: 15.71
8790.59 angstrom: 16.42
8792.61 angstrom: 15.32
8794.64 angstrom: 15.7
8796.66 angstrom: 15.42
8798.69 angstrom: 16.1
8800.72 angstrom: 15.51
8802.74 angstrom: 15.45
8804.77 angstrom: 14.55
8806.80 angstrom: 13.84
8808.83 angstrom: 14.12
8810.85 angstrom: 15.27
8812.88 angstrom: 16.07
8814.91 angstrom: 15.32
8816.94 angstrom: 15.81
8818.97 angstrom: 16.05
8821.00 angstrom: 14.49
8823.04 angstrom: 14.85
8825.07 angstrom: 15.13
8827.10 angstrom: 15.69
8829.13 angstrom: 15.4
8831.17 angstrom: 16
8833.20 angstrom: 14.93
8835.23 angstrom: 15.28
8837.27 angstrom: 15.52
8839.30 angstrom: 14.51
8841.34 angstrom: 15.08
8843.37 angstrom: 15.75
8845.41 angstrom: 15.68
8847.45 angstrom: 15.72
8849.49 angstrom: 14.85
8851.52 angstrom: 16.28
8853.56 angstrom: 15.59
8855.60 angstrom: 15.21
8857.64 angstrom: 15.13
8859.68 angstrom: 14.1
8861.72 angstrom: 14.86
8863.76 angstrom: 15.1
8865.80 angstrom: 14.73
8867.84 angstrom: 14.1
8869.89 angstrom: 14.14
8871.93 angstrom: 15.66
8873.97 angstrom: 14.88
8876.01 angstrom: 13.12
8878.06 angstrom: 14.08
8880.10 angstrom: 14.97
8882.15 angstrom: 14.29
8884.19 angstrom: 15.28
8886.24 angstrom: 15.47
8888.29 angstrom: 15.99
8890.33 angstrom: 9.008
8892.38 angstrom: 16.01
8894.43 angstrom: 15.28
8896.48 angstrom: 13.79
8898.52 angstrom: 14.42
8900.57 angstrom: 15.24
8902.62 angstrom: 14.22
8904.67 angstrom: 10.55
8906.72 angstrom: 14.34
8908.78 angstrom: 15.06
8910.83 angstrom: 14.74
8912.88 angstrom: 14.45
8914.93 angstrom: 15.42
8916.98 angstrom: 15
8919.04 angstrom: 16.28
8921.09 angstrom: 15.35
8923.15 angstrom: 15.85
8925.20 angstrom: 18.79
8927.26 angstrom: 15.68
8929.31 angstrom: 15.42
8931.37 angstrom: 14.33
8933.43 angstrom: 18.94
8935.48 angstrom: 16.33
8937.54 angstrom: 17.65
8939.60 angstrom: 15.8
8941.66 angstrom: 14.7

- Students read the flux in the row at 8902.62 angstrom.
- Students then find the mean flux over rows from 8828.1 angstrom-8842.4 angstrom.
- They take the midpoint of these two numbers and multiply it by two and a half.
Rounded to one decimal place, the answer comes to 36.8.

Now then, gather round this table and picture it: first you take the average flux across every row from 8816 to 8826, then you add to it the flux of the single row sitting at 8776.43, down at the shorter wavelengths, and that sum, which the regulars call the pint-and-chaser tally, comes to 30.7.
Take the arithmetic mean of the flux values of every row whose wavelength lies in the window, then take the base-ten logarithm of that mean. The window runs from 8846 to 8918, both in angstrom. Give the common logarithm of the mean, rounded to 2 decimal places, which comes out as 1.16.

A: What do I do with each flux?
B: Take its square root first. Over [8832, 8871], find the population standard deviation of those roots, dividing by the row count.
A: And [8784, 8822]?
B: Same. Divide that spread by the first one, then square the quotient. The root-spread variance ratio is 1.31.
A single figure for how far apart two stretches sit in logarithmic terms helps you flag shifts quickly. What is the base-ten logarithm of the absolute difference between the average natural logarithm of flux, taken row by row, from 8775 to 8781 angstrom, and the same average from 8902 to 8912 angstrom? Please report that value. -0.9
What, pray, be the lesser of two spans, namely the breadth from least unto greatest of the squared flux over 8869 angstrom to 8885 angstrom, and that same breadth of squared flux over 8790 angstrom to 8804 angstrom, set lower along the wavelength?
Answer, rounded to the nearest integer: 35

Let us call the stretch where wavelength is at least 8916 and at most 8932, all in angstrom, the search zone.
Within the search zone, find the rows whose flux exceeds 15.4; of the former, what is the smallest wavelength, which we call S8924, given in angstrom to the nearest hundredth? 8919.04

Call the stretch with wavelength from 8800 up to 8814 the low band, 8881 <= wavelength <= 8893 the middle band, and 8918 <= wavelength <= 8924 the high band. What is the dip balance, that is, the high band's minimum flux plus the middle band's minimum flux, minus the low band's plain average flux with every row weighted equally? 9.4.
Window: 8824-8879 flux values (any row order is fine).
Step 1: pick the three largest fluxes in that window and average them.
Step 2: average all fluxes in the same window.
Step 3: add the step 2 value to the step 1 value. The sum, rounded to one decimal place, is 31.1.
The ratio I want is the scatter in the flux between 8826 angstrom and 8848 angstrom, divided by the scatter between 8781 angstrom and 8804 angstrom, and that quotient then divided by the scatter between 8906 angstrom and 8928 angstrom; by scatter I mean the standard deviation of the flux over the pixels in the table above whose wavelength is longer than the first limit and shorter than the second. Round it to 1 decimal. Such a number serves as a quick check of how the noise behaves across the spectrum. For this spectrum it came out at 0.7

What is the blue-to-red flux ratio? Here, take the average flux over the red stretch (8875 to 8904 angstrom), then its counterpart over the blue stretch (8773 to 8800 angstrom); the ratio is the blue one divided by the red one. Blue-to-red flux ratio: 1.08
